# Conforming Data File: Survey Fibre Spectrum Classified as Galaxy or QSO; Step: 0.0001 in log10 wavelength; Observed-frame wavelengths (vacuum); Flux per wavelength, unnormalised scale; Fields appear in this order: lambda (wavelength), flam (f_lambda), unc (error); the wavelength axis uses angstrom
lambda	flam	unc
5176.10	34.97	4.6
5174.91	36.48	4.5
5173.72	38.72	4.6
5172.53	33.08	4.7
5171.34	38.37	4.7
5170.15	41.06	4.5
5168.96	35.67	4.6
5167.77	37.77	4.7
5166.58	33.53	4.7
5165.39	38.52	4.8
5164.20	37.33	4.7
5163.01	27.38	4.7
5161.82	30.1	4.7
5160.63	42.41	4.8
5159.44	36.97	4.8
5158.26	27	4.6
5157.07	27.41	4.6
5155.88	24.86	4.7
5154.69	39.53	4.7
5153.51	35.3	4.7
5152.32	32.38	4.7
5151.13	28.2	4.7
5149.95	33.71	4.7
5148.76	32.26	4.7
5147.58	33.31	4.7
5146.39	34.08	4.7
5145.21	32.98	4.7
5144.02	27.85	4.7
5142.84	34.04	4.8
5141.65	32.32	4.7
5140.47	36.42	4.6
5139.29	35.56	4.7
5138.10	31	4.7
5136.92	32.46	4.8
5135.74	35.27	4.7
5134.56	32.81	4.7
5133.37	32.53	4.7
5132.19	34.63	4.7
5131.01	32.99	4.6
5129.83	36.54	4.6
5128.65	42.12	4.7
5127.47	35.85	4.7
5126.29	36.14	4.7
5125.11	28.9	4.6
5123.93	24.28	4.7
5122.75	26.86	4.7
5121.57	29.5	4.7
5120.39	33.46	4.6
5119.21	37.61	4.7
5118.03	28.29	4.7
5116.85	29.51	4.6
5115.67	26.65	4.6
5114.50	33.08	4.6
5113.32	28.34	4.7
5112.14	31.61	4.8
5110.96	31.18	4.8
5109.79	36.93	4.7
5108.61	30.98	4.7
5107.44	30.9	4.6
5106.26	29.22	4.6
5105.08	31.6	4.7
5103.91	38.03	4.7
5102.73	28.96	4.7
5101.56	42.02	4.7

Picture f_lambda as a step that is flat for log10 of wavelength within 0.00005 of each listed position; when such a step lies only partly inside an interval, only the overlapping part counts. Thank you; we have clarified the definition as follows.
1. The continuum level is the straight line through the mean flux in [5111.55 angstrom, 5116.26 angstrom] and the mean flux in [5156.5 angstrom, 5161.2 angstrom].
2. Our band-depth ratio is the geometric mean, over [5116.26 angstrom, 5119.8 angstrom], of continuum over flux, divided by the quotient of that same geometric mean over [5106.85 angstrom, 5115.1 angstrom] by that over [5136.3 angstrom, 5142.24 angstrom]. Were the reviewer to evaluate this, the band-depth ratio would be 0.978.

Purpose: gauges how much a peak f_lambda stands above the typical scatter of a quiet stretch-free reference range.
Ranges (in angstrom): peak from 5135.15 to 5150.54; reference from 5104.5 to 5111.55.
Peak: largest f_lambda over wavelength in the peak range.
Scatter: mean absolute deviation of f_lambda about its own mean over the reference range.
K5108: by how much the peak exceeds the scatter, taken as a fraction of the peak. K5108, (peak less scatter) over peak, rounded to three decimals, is 0.953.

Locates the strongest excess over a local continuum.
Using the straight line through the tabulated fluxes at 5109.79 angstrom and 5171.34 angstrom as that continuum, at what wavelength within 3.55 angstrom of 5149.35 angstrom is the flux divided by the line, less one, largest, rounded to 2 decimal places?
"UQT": 5146.39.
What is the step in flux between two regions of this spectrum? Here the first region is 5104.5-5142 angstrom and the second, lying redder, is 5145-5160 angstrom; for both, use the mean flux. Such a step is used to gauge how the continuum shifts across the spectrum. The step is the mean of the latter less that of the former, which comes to -0.2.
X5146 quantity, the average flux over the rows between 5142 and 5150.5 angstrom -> 32.6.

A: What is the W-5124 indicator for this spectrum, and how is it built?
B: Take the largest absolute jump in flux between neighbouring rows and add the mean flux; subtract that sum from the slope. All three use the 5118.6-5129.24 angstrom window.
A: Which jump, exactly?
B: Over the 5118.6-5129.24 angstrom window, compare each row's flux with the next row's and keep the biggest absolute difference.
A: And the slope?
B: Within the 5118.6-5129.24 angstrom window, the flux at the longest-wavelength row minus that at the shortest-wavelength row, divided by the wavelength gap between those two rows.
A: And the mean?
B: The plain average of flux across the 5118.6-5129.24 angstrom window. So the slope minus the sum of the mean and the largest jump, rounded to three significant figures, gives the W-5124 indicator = -39.5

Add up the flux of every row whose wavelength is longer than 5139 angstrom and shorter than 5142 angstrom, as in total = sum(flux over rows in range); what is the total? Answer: 104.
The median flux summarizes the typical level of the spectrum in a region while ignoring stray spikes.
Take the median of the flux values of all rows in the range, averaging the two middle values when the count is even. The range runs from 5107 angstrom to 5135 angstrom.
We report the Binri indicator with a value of 32.1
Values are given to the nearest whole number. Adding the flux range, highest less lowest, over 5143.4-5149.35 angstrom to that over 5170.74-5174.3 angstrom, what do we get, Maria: 12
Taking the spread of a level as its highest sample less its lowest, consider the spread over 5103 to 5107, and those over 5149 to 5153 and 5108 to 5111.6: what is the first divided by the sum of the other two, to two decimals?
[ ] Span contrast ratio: 0.77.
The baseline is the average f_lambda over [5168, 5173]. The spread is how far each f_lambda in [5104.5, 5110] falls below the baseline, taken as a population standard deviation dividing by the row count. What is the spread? 2.6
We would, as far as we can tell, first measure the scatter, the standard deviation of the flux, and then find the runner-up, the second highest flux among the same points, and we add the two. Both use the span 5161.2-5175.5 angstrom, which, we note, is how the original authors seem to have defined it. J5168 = 43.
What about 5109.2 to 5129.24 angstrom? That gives 42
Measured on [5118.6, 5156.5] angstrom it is 43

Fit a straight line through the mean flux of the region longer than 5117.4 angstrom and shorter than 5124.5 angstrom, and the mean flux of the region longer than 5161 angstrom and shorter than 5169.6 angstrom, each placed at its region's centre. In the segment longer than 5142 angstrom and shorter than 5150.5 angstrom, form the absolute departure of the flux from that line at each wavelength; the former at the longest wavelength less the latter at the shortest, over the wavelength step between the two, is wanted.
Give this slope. -0.1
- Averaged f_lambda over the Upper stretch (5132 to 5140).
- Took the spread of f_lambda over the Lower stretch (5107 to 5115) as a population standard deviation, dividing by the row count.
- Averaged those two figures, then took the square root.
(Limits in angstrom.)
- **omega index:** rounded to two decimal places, 4.24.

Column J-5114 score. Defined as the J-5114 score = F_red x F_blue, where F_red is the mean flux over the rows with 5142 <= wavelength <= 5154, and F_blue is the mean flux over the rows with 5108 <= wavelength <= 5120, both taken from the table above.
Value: 1018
